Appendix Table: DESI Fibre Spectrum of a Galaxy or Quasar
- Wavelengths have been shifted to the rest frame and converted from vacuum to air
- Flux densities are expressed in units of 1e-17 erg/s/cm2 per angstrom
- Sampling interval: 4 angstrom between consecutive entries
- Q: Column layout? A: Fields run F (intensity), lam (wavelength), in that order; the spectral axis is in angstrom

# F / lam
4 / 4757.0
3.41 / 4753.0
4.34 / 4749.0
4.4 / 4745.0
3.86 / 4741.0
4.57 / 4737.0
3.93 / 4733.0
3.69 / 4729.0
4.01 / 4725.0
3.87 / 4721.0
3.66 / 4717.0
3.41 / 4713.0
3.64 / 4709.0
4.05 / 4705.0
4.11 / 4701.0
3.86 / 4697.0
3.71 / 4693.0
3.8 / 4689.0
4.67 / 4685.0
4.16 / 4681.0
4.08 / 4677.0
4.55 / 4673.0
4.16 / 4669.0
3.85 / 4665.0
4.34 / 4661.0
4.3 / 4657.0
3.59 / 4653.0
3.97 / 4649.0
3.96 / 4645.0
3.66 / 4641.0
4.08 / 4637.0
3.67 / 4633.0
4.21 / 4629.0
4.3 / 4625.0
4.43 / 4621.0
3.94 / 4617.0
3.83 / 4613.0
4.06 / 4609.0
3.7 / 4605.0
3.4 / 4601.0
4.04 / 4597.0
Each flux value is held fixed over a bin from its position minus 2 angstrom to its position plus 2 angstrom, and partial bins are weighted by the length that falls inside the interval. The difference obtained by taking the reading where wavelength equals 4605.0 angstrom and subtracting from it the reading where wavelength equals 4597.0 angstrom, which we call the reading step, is -0.3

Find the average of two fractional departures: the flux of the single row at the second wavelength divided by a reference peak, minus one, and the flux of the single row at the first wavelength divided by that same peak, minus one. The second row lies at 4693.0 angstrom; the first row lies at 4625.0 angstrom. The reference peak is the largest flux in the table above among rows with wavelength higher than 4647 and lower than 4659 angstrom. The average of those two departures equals -0.069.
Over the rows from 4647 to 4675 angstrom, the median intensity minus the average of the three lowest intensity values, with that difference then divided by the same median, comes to 0.086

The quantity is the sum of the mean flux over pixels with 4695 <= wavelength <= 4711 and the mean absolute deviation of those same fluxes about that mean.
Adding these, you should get 4.08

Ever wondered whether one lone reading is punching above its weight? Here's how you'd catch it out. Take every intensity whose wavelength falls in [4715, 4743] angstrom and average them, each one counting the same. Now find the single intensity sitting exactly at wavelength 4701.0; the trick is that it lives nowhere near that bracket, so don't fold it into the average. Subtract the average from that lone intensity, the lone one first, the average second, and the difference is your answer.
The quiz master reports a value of 0.17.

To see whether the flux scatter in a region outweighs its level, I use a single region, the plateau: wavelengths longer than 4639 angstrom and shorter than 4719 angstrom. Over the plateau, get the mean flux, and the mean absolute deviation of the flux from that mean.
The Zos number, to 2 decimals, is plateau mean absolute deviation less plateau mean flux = -3.71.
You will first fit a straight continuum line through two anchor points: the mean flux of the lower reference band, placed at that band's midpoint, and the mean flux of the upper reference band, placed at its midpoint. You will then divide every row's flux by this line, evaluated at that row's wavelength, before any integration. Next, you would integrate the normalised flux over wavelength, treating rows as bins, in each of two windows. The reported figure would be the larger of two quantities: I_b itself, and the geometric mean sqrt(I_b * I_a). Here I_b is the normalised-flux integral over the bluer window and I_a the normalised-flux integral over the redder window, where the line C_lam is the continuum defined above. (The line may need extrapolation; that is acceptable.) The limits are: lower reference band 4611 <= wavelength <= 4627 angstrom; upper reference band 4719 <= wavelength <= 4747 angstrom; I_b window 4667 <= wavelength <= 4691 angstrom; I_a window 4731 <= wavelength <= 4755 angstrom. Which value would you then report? 24.9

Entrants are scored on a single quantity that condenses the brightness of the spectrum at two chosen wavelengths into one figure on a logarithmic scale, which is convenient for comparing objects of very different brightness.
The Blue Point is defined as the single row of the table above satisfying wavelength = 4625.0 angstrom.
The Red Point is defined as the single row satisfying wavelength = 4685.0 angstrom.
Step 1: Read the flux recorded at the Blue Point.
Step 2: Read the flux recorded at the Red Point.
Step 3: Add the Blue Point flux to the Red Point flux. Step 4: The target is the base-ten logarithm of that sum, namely 0.953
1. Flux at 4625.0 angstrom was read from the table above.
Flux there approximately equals 4.3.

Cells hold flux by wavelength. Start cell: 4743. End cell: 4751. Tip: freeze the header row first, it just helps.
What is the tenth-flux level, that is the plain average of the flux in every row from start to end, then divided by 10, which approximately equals 0.44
